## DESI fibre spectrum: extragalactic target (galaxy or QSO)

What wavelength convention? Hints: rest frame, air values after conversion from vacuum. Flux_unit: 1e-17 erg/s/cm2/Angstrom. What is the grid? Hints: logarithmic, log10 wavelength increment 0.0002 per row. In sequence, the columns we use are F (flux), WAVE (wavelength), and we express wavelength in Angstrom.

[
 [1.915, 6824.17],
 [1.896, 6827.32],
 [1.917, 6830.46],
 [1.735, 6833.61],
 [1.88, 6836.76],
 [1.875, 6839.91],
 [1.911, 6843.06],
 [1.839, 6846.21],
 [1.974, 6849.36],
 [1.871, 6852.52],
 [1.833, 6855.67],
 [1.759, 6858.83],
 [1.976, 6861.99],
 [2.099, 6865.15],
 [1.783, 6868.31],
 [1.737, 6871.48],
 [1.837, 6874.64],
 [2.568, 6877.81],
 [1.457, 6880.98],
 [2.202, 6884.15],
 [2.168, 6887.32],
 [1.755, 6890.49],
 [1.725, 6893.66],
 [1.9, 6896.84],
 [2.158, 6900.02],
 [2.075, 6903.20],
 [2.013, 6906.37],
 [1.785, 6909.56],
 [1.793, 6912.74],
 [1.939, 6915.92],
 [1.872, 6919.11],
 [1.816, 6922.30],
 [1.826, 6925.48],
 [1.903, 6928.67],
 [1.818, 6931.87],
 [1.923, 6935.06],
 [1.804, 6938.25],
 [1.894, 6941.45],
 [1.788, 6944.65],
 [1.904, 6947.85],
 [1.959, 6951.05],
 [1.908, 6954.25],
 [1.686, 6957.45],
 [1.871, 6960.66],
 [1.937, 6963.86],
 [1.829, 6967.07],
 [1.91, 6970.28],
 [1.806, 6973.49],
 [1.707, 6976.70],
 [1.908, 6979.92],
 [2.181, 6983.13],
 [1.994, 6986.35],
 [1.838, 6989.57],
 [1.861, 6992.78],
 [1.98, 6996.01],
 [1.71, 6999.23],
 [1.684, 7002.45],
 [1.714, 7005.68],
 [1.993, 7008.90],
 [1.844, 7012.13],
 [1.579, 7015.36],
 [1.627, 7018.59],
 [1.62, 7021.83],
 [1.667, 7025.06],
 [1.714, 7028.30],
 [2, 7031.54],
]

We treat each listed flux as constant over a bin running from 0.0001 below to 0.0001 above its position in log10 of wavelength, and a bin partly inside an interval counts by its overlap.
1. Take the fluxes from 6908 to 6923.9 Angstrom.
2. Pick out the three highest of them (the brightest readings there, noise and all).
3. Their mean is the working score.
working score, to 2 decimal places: 1.88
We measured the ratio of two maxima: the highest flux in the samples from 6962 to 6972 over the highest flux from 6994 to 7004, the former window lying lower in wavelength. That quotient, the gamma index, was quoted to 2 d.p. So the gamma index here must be 0.98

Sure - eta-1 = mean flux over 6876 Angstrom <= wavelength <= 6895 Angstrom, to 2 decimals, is 1.98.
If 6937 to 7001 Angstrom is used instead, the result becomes 1.87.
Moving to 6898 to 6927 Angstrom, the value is 1.92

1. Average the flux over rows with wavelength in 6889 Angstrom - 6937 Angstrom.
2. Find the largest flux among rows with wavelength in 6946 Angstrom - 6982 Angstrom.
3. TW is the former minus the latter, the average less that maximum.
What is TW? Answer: -0.07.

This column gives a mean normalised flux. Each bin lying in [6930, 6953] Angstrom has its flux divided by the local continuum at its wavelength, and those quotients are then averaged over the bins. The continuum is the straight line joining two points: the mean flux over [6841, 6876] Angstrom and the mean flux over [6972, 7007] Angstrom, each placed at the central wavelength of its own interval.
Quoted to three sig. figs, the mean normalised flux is 1.00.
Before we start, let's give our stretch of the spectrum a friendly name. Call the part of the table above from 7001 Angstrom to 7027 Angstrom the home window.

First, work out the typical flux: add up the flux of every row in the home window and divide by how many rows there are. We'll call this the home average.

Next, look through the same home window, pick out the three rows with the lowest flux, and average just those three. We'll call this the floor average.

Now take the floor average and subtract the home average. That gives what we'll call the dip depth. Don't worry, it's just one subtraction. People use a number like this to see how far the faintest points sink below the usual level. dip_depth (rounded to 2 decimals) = -0.11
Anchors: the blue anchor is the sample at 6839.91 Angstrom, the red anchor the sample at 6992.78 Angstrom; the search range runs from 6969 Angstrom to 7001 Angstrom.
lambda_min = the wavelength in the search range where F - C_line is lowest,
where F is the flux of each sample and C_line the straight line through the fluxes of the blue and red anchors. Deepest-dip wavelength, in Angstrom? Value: 6976.70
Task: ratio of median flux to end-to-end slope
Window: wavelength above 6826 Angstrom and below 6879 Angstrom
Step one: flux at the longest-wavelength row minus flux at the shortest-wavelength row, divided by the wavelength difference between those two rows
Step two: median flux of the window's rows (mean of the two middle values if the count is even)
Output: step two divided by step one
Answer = 141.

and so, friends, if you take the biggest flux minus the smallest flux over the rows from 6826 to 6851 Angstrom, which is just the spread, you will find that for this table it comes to 0.24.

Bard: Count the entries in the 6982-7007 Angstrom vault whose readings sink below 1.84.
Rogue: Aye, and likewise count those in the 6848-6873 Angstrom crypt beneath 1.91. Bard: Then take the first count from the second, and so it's 1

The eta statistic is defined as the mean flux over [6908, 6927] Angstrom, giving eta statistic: 1.84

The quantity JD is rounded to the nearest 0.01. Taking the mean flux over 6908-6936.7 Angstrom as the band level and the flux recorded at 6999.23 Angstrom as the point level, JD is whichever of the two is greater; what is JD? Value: 1.85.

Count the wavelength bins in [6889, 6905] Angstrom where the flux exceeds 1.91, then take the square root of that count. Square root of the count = 1.4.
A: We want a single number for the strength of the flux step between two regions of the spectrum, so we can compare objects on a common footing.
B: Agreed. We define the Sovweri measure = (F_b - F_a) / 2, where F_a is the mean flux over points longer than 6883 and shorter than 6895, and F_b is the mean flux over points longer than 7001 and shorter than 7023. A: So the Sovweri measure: -0.12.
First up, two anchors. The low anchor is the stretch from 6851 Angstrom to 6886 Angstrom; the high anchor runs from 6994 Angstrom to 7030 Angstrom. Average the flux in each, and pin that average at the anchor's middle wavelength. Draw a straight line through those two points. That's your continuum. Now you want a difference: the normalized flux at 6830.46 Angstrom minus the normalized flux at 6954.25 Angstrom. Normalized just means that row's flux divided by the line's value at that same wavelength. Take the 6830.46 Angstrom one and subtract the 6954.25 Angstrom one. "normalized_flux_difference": -0.079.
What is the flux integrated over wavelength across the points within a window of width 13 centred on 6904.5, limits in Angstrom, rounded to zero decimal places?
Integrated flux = 26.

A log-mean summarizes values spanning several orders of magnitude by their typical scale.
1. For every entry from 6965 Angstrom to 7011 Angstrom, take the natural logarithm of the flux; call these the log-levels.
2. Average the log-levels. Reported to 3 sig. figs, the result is 0.621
